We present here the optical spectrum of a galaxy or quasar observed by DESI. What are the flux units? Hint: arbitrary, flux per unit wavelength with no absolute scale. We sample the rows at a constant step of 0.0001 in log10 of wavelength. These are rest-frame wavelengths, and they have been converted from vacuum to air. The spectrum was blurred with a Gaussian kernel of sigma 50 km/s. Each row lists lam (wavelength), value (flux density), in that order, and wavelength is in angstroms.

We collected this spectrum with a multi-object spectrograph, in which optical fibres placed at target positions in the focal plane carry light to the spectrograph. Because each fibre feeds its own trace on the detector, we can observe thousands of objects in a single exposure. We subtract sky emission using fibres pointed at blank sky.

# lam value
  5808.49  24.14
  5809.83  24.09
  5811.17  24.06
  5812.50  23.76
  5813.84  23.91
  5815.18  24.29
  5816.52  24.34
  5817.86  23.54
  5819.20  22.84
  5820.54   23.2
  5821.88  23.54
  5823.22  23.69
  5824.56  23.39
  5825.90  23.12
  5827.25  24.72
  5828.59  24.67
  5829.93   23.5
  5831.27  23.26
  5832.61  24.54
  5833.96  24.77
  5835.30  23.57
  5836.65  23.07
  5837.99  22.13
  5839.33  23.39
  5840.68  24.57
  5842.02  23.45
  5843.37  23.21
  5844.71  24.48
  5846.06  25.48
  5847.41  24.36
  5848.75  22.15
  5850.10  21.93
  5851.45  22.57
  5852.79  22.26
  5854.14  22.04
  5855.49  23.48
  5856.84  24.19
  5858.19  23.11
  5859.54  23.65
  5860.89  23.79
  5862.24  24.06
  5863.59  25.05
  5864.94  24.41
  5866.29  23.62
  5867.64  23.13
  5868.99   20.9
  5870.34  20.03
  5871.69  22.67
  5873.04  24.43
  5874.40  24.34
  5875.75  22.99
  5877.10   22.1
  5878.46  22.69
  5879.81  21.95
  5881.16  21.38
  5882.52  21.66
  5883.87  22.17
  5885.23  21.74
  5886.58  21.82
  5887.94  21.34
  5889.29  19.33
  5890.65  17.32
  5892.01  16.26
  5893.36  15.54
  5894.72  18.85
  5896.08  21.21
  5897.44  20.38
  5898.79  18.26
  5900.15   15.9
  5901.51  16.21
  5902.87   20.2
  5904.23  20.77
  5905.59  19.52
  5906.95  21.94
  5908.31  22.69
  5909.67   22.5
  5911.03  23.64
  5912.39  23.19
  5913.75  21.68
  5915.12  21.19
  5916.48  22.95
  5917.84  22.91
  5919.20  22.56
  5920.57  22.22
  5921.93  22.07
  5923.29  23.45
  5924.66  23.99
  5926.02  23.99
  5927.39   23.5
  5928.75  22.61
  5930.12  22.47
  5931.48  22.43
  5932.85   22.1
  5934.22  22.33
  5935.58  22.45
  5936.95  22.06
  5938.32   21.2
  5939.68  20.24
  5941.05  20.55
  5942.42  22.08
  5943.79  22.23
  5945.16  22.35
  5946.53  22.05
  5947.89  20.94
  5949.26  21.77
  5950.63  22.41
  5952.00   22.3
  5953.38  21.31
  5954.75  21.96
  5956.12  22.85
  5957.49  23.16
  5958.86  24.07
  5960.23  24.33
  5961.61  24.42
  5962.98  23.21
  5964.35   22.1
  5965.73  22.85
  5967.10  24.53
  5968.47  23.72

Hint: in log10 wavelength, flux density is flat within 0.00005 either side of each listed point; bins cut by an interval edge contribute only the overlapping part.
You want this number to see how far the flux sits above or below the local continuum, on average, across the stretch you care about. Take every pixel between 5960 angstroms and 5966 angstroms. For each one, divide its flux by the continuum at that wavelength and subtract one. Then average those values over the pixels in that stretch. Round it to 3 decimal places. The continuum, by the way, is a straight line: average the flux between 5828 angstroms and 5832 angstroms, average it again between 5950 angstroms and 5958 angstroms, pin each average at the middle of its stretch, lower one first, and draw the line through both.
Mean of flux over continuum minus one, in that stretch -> 0.052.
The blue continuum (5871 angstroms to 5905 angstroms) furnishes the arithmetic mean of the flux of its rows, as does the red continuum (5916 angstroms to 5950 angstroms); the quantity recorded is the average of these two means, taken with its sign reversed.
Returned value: -21.4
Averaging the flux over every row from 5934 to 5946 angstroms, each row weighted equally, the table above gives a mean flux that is 21.7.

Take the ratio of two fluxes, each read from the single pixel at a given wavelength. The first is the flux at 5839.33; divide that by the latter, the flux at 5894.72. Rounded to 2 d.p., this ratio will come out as 1.24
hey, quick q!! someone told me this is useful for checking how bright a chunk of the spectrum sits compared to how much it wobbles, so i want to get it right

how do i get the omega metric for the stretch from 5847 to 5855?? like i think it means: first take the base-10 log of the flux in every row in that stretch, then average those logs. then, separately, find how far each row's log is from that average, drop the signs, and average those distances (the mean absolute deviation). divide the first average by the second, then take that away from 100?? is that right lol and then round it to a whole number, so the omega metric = -18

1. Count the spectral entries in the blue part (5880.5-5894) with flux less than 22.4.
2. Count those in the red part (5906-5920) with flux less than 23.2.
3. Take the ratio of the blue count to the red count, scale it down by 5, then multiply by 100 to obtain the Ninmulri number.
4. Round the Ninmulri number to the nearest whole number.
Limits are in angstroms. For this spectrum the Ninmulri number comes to 22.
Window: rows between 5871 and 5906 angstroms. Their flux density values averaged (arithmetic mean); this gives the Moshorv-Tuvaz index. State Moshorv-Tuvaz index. 20.4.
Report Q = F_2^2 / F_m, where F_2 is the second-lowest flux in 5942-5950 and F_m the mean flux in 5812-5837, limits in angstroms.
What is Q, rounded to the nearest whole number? 20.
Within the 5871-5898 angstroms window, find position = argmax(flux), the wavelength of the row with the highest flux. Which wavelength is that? 5873.04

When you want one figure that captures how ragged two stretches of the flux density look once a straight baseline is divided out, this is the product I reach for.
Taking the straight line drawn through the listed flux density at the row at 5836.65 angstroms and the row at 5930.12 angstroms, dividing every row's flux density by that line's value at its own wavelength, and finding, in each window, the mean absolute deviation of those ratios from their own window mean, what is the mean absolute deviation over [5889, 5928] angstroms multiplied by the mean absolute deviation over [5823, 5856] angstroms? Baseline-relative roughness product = 0.0033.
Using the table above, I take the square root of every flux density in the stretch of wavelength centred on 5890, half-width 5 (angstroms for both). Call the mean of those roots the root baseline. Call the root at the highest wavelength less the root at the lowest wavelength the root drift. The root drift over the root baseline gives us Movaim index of -0.074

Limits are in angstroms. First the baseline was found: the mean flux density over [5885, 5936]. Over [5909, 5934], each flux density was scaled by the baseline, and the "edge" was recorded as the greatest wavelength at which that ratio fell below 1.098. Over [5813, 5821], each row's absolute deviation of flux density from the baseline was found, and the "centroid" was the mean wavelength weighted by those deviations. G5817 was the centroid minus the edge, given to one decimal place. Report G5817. -116.0 angstroms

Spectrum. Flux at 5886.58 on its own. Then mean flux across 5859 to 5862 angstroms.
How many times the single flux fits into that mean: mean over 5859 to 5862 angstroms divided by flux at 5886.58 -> 1.09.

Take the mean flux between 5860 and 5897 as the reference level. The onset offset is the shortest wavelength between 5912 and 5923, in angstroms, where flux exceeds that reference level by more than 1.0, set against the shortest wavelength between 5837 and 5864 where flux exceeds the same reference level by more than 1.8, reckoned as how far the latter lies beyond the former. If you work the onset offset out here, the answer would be -71.7 angstroms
